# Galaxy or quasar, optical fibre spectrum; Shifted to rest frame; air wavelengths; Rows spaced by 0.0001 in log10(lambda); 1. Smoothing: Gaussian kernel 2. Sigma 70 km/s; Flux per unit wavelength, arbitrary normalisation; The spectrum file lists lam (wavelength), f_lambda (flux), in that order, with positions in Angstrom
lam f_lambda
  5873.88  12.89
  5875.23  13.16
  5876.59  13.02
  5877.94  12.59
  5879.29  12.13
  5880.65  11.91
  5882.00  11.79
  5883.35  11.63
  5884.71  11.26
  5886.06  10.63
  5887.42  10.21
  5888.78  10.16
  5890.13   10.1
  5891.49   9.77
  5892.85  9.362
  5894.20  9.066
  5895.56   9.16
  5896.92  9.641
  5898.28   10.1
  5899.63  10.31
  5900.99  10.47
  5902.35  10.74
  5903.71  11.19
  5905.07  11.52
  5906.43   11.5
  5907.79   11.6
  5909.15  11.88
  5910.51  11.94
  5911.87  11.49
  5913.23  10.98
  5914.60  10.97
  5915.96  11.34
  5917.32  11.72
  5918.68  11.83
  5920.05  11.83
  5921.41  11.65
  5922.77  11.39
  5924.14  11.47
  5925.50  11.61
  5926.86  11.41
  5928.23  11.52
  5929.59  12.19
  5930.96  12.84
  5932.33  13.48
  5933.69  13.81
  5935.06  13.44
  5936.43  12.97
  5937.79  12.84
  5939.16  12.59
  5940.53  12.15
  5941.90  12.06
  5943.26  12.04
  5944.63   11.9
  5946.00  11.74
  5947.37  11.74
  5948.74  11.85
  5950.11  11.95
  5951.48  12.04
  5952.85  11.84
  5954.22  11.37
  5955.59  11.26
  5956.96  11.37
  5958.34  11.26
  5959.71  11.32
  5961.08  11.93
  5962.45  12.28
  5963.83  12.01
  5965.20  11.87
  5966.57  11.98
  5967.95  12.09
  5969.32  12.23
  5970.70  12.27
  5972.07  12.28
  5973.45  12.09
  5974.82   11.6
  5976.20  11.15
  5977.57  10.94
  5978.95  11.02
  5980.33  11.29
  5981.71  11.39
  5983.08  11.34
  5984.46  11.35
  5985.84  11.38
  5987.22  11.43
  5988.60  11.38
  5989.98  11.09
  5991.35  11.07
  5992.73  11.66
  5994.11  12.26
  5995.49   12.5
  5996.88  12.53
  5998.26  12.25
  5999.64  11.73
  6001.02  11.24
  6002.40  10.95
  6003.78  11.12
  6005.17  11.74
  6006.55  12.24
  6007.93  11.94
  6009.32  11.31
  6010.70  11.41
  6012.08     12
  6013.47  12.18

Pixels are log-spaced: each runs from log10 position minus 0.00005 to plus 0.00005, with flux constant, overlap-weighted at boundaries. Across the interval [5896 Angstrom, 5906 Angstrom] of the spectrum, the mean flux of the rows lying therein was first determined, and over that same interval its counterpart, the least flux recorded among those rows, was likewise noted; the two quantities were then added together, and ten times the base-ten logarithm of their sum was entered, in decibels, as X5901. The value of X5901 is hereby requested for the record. 13.1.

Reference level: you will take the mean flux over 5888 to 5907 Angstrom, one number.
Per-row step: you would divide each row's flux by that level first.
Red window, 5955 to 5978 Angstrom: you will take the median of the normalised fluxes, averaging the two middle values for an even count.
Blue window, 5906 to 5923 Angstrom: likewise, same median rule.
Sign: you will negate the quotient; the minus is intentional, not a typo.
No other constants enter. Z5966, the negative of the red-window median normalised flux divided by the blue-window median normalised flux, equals -1.03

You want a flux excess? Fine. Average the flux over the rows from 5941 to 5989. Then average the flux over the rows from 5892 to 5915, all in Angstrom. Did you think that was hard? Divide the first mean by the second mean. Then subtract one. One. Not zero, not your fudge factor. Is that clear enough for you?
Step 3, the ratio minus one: 0.09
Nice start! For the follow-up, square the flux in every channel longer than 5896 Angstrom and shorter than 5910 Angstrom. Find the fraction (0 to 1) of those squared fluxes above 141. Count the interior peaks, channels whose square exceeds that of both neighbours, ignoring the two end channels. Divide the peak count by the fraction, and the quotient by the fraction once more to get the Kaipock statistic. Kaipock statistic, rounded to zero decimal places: 100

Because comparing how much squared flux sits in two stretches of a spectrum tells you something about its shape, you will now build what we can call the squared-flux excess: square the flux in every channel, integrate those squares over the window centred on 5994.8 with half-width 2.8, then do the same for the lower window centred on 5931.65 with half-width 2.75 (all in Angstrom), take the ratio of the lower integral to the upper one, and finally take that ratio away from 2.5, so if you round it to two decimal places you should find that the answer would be 1.37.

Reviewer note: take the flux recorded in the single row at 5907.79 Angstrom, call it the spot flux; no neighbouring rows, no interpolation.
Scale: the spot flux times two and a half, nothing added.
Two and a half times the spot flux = 29.0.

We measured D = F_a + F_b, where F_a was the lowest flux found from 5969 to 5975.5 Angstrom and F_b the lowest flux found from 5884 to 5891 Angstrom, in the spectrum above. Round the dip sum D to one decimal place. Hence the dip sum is 21.7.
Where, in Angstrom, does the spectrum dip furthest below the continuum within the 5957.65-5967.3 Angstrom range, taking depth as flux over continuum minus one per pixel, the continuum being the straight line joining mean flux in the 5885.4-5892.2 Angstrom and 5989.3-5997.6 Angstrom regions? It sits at 5958.34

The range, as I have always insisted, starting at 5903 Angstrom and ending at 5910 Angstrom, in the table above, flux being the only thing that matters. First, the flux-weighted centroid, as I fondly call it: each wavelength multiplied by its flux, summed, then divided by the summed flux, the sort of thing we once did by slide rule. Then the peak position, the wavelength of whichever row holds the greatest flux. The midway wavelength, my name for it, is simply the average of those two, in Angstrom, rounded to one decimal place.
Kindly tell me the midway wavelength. 5907.8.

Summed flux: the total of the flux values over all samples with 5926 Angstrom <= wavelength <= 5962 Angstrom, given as 315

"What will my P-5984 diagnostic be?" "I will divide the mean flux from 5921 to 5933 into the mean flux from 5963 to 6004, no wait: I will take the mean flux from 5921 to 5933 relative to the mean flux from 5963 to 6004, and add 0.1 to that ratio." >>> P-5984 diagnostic 1.13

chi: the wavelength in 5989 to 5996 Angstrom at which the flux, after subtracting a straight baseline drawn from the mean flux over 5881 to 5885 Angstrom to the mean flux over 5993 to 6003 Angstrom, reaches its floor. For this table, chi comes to 5991.35 Angstrom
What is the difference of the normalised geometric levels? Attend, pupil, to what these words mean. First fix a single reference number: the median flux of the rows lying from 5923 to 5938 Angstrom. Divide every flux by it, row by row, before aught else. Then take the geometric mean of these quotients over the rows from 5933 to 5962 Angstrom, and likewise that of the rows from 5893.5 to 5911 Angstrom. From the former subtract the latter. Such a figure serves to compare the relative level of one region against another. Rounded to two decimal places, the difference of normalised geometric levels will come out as 0.11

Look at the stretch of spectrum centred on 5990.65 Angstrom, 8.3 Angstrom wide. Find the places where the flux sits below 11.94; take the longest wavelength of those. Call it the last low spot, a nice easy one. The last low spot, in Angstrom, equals 5992.73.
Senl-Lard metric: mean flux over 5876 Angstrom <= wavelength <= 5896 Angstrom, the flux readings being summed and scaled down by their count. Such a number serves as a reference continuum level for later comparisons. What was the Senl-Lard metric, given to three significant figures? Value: 10.9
